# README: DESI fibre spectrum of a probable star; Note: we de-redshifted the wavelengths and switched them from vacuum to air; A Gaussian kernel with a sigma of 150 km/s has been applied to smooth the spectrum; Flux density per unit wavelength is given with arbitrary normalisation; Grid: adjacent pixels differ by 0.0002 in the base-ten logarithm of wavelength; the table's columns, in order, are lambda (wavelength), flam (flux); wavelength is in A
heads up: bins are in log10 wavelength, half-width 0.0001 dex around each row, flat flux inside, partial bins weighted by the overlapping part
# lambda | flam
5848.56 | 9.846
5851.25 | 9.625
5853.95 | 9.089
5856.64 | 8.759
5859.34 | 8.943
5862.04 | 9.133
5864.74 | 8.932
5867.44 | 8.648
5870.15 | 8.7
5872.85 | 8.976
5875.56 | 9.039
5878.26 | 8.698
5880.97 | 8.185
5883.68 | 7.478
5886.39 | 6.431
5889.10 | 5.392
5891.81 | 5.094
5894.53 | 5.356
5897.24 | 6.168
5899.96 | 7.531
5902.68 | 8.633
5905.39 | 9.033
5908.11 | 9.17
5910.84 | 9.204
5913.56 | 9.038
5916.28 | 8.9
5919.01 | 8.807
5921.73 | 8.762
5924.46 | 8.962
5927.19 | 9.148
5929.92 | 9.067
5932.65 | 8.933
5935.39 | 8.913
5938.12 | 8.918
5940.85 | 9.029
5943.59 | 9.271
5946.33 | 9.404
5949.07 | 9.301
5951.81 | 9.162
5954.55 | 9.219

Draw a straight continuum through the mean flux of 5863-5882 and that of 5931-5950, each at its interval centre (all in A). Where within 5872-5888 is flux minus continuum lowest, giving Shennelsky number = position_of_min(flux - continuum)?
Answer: 5886.39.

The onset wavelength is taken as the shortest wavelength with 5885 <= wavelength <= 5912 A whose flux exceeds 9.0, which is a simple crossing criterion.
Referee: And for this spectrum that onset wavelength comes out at 5905.39 A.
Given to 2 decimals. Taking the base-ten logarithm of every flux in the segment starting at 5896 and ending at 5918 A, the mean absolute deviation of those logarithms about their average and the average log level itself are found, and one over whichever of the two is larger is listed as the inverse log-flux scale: 1.08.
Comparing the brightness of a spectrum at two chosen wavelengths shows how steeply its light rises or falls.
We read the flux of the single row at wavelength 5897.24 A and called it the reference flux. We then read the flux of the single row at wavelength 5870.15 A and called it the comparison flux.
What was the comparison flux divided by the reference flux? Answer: 1.41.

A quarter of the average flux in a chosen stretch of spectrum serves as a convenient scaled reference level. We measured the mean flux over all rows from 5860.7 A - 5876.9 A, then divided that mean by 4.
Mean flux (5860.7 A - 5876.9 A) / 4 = 2.23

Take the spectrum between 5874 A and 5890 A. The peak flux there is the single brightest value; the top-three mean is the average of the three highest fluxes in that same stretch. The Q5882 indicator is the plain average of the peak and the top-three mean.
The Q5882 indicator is 8.8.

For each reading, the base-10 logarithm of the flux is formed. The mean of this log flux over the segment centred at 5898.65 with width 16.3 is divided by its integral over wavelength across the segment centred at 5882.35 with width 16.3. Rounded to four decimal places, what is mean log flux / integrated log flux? 0.0588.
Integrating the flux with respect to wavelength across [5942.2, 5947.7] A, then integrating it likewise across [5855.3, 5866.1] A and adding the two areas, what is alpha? 148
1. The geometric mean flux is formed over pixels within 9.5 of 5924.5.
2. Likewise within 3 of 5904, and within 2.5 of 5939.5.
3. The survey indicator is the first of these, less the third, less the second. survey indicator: -8.9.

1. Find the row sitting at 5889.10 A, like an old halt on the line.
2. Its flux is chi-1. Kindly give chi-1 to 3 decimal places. 5.392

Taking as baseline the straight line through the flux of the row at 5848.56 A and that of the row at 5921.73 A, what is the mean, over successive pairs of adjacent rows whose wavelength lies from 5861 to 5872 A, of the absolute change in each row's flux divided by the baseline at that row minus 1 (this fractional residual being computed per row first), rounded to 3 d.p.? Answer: 0.017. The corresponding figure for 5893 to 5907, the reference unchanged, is 0.105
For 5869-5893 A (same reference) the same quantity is 0.056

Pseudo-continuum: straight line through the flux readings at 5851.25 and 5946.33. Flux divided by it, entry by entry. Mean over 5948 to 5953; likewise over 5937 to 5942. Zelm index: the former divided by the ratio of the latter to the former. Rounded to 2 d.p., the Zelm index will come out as 1.01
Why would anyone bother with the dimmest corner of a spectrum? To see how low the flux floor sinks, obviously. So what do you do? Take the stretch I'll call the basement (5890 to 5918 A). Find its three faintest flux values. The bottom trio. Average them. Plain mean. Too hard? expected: 5.5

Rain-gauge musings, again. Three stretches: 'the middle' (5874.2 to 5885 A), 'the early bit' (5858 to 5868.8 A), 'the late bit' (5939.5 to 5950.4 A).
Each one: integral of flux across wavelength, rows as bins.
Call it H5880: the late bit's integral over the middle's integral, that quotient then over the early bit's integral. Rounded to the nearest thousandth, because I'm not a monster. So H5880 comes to 0.012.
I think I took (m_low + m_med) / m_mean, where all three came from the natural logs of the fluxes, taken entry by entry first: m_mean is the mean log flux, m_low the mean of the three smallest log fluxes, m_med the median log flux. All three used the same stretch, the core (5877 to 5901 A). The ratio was 1.87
